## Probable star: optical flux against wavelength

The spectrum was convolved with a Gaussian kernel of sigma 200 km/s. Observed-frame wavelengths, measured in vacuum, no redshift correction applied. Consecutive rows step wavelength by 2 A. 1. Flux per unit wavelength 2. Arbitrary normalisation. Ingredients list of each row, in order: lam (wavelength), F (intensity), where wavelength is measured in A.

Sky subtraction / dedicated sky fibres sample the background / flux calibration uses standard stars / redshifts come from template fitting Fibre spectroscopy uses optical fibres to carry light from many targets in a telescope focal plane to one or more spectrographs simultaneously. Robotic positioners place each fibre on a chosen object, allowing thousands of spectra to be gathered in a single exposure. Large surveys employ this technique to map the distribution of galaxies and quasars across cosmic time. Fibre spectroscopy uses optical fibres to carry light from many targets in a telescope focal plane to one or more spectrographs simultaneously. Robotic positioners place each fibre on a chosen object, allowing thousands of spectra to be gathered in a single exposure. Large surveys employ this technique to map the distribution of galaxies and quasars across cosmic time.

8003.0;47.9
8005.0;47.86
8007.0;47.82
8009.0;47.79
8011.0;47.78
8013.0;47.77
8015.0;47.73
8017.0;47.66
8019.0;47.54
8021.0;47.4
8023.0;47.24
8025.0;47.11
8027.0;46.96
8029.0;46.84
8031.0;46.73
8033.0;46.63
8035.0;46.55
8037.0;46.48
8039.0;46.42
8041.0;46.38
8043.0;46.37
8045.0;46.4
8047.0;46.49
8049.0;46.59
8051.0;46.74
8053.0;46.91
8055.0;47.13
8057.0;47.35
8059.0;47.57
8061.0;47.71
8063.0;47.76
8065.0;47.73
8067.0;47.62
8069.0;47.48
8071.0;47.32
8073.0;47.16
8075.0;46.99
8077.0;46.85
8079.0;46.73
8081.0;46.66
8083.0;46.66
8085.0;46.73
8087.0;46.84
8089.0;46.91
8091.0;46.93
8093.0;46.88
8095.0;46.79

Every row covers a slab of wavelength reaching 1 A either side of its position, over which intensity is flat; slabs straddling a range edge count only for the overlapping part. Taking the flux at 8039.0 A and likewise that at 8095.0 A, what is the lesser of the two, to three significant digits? 46.4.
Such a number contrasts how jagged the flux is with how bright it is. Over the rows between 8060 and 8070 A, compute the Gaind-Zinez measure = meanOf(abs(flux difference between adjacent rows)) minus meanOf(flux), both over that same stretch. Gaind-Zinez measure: -47.6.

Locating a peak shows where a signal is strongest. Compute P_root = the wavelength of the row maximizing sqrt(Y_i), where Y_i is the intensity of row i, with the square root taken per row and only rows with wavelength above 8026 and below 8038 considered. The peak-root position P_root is 8027.0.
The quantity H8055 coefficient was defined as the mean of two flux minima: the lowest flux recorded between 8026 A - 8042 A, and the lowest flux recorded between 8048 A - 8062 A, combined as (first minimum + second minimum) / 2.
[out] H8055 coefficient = 46.5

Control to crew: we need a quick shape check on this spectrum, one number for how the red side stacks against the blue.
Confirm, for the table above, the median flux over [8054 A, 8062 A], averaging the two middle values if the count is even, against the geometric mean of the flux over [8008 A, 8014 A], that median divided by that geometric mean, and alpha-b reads 0.993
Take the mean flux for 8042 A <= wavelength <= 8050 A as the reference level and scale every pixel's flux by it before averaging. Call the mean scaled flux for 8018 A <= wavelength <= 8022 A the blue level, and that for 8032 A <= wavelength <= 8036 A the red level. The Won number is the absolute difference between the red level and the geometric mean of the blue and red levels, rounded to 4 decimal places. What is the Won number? 0.0094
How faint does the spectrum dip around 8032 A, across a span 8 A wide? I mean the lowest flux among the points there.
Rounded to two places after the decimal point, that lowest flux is 46.55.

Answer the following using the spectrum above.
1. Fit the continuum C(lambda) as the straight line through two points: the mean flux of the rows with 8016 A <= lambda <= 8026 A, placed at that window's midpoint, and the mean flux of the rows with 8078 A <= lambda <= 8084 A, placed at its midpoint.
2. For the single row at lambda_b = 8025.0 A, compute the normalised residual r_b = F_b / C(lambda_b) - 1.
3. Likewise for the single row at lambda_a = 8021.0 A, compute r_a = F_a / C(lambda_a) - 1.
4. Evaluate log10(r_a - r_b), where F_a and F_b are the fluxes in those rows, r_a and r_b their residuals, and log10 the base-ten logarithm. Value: -2.3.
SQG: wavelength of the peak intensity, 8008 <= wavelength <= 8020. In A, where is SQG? 8009.0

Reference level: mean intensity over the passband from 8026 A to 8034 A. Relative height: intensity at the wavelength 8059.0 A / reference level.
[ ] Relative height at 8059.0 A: 1.017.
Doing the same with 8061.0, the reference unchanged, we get 1.020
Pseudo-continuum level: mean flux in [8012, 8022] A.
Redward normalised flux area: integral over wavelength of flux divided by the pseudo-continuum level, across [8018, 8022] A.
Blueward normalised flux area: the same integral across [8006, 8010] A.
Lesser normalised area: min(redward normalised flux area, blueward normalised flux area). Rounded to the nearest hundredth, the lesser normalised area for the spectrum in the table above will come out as 3.99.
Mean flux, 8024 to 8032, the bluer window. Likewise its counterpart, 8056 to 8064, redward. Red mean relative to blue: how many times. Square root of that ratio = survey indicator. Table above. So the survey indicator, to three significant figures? 1.01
